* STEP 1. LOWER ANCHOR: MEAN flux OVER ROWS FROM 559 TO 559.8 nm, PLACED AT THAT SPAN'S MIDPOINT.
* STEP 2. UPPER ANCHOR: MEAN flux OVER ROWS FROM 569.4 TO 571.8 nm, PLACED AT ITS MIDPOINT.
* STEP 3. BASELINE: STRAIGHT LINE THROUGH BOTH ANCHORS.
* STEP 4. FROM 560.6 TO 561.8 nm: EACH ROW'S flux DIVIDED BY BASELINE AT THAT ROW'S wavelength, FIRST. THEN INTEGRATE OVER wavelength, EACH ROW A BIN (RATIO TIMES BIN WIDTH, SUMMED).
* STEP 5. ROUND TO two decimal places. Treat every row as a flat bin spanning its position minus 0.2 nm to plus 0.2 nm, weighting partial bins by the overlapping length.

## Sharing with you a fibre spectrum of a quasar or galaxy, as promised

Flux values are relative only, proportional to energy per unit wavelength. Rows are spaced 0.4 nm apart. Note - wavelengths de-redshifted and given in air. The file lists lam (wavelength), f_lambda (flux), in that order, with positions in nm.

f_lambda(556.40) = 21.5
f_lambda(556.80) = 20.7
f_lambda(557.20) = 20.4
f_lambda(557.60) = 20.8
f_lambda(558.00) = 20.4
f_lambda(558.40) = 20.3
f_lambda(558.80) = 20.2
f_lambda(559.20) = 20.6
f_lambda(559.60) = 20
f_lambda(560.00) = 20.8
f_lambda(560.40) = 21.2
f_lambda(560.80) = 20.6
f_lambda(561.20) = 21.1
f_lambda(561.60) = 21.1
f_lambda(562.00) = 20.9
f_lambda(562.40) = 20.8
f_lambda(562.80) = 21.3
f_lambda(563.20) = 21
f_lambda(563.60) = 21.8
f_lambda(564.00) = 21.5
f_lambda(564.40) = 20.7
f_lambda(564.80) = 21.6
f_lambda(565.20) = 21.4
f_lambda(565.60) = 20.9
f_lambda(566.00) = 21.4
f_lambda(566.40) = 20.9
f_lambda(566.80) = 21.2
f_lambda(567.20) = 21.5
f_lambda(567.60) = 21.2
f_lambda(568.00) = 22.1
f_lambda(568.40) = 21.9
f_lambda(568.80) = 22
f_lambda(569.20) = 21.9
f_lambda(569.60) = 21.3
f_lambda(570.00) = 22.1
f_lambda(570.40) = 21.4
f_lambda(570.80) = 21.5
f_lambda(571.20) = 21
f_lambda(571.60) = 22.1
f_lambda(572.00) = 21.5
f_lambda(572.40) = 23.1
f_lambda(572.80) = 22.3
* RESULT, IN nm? 1.23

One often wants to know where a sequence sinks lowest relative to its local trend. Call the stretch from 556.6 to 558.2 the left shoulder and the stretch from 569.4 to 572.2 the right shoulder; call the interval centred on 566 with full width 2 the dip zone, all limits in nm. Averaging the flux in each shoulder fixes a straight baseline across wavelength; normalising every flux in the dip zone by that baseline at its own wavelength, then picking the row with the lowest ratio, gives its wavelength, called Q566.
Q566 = 566.40 nm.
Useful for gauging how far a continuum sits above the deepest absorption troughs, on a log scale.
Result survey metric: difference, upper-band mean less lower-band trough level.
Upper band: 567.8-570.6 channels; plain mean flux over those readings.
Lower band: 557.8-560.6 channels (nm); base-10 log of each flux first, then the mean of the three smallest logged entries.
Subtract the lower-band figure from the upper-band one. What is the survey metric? 20.5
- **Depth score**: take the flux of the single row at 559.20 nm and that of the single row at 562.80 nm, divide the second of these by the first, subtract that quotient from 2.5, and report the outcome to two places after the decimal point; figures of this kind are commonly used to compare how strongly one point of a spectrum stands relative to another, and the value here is 1.47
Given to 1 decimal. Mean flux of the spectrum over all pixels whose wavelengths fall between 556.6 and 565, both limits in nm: 20.8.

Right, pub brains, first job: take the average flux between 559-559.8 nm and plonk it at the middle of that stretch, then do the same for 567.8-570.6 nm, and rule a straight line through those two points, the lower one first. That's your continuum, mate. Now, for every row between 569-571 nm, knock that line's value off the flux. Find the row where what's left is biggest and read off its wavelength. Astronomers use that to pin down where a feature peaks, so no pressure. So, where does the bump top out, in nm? 570.00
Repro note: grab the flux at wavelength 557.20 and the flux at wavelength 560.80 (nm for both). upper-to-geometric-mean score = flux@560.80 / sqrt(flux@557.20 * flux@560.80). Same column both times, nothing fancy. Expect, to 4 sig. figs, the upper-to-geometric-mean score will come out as 1.005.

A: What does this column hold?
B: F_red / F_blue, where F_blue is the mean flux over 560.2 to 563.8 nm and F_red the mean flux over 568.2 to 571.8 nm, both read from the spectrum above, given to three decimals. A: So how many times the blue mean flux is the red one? 1.028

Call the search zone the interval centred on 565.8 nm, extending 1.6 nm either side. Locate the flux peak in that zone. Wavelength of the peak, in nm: 564.80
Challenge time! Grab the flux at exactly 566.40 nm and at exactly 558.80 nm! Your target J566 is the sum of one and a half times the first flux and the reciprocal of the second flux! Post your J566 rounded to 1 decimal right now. 31.4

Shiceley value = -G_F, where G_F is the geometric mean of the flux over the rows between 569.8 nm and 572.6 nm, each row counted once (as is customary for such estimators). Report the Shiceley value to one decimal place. -21.8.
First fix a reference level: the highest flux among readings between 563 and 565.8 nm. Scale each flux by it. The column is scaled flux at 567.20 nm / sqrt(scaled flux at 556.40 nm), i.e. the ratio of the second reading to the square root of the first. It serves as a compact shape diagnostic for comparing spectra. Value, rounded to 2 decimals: 0.99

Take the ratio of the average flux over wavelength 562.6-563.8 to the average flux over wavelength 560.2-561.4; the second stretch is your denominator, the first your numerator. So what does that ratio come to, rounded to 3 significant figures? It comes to 1.02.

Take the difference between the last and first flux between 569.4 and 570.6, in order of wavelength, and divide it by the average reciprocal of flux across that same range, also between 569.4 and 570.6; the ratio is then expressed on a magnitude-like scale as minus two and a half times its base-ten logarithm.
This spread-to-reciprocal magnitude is -0.84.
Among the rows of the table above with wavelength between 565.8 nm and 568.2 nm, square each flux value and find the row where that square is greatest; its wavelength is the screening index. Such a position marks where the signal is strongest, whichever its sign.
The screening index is 568.00 nm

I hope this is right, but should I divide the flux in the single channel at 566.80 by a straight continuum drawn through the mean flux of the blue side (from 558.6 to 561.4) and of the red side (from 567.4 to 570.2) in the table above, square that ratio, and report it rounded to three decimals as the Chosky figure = 0.970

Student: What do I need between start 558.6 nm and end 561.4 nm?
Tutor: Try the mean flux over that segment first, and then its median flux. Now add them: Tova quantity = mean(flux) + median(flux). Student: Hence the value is 41.2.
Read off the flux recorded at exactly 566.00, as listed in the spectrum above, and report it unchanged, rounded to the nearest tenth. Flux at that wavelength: 21.4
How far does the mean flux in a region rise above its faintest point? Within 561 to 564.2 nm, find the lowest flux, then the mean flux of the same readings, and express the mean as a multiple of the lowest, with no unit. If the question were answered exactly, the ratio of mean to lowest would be 1.02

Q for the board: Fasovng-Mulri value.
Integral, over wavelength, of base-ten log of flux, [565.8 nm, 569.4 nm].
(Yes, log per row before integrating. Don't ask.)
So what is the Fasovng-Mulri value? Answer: 4.8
